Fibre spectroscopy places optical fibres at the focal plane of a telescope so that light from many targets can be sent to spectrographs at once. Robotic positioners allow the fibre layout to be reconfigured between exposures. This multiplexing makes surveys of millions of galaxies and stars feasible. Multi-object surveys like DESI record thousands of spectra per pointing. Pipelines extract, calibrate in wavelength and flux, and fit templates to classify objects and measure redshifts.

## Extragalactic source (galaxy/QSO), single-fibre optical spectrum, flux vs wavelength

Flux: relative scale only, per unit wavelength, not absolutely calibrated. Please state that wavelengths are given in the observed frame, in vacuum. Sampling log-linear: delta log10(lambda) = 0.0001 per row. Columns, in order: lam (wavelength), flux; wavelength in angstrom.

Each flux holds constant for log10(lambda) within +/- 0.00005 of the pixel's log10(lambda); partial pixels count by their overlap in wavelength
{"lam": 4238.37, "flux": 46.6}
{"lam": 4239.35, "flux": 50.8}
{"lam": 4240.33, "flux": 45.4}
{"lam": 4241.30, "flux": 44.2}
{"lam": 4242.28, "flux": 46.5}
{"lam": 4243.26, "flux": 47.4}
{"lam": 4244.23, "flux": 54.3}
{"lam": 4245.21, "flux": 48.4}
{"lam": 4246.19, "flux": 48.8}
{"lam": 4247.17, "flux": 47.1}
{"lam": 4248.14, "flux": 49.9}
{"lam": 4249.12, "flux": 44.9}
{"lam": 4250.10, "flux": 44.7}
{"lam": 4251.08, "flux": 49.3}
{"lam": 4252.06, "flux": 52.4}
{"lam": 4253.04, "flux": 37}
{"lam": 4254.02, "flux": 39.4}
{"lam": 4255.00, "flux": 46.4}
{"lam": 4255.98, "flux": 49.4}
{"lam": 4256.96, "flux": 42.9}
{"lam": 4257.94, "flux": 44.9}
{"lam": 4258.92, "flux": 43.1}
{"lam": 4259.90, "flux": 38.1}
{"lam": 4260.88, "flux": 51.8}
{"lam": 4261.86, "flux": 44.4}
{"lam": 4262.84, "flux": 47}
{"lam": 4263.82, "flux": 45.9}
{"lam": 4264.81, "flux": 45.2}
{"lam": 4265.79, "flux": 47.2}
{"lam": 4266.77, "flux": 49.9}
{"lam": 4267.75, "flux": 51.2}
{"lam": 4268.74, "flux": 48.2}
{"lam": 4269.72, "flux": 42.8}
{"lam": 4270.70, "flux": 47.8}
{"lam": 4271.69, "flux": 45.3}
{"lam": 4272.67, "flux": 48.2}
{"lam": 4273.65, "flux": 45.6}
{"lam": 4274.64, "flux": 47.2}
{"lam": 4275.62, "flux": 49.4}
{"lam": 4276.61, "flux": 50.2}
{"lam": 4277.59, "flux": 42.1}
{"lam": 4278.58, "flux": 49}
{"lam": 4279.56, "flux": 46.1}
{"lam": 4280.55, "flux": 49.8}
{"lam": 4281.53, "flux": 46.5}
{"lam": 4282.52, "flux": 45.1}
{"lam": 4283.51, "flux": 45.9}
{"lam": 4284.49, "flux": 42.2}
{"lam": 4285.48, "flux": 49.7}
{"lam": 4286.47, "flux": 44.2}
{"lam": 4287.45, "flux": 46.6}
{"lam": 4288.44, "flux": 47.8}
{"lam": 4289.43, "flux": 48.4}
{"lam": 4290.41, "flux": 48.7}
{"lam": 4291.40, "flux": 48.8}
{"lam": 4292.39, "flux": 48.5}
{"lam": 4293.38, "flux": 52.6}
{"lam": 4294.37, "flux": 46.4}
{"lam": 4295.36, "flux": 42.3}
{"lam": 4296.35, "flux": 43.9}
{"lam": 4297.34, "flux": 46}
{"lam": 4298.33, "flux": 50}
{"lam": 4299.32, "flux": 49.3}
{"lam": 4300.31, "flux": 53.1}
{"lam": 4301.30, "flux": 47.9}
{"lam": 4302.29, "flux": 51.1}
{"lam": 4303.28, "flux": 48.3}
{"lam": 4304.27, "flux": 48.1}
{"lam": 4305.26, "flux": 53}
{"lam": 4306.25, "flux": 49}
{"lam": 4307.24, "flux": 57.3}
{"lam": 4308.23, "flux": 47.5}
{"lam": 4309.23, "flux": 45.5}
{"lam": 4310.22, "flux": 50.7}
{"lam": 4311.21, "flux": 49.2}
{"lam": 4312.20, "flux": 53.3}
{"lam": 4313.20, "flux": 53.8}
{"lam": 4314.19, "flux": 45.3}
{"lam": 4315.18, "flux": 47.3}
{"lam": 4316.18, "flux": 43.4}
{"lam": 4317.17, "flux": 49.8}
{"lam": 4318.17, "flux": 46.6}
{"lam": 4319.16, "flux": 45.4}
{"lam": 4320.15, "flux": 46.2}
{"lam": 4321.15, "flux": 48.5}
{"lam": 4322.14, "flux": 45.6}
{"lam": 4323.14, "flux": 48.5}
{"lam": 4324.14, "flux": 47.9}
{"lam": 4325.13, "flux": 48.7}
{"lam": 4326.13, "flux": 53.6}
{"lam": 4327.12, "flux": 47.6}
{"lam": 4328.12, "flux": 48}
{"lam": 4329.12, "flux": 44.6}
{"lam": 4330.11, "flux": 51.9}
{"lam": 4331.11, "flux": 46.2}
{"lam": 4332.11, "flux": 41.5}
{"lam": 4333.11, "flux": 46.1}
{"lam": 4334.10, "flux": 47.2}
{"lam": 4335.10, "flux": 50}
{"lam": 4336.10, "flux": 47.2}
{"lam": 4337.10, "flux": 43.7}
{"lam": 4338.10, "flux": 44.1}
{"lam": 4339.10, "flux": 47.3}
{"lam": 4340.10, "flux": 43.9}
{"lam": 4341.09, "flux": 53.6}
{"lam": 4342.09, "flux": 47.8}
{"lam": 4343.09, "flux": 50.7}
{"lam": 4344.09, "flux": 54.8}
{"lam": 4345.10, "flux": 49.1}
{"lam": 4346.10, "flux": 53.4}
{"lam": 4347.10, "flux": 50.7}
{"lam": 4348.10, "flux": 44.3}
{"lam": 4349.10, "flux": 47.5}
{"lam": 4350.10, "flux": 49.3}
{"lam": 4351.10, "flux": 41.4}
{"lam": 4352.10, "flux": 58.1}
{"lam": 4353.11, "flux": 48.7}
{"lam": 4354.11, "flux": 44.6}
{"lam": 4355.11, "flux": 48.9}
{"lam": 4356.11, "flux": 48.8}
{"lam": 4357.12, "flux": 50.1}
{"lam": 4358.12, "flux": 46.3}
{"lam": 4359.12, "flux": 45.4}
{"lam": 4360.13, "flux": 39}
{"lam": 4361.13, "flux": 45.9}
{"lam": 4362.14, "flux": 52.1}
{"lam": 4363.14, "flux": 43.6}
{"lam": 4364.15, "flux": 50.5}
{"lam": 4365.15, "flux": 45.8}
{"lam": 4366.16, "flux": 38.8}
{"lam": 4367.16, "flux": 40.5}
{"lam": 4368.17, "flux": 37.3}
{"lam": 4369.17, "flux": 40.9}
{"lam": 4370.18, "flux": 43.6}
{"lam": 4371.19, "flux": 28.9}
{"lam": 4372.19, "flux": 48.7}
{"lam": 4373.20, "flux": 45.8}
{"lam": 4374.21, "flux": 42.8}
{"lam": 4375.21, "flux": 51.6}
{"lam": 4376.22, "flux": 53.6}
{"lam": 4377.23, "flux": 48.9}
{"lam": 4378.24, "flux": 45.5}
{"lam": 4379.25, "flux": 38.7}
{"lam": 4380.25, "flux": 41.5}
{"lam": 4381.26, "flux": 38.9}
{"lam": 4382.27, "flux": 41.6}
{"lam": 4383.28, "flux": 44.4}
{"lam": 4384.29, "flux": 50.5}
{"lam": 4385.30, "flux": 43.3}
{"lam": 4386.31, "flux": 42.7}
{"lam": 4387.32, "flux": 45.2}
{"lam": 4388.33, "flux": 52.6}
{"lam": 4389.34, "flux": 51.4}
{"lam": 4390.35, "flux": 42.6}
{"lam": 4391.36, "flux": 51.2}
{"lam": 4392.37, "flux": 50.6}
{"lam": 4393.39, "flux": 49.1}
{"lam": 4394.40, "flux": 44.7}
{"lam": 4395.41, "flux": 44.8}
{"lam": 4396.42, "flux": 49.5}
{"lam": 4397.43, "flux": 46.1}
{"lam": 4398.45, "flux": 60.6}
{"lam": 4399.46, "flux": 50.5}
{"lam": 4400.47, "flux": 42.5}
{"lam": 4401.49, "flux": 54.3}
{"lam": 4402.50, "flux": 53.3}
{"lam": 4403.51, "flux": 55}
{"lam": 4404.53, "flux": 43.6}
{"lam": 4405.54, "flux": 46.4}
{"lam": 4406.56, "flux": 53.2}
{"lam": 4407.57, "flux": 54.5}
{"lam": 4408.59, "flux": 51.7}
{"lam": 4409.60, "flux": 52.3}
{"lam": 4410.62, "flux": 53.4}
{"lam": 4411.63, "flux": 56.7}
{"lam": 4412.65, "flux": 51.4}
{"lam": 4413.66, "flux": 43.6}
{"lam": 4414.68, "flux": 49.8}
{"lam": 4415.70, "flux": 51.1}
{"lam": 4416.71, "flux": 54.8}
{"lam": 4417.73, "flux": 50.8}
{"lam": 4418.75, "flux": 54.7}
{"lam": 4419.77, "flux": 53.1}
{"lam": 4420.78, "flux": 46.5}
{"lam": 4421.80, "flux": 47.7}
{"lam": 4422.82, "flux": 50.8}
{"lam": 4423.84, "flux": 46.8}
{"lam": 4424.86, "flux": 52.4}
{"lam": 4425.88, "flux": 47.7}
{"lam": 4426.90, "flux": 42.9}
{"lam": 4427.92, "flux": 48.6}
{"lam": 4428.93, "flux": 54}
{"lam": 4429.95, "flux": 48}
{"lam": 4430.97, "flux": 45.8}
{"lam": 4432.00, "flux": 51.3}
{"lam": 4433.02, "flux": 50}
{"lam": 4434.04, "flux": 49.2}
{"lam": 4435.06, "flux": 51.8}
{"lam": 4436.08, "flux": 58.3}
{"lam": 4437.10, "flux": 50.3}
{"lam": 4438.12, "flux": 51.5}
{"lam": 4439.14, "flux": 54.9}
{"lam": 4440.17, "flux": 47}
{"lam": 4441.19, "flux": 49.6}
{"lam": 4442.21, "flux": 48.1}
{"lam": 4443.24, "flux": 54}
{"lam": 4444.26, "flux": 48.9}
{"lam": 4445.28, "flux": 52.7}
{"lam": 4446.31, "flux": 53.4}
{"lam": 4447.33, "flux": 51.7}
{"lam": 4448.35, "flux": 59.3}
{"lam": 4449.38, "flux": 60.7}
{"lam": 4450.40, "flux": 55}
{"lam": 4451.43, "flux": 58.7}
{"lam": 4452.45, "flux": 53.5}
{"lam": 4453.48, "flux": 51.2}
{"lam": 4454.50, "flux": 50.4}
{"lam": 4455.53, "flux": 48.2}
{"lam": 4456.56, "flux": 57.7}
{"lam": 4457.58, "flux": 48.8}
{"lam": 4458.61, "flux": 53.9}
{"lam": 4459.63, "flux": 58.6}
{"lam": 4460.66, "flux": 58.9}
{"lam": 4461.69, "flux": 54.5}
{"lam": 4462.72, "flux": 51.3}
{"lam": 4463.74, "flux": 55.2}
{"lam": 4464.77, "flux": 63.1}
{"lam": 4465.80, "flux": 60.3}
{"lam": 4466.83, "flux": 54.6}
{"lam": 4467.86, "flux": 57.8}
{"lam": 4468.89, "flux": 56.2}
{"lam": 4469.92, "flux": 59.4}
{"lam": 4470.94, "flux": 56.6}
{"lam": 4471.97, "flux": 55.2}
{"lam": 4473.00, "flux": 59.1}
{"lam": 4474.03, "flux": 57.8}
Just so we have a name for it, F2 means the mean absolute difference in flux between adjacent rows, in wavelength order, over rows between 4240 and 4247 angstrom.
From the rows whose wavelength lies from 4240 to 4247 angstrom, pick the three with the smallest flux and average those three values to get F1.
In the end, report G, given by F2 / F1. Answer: 0.06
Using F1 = 45.4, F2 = 2.9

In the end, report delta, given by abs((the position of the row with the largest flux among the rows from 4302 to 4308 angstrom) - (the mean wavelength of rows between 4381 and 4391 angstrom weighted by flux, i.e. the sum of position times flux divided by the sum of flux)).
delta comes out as 78.7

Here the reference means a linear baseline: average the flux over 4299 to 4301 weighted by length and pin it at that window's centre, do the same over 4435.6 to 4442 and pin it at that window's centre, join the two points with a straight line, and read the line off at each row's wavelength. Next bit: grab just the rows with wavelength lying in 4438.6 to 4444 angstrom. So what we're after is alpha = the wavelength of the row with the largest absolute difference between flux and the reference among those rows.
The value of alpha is 4440.17 angstrom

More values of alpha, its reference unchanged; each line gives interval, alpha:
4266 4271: 4269.72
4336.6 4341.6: 4337.10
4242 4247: 4242.28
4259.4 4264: 4259.90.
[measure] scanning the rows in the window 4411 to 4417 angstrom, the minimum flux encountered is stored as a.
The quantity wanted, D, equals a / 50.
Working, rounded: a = 43.6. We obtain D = 0.872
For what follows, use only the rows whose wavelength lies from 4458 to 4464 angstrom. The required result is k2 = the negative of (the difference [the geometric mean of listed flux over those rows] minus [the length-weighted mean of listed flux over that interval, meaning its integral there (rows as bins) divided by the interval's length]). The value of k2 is 0.0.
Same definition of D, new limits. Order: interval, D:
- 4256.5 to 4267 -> 0.762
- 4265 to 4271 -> 0.856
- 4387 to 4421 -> 0.850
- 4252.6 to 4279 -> 0.740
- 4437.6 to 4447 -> 0.940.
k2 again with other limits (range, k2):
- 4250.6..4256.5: 0.3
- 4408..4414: 0.4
